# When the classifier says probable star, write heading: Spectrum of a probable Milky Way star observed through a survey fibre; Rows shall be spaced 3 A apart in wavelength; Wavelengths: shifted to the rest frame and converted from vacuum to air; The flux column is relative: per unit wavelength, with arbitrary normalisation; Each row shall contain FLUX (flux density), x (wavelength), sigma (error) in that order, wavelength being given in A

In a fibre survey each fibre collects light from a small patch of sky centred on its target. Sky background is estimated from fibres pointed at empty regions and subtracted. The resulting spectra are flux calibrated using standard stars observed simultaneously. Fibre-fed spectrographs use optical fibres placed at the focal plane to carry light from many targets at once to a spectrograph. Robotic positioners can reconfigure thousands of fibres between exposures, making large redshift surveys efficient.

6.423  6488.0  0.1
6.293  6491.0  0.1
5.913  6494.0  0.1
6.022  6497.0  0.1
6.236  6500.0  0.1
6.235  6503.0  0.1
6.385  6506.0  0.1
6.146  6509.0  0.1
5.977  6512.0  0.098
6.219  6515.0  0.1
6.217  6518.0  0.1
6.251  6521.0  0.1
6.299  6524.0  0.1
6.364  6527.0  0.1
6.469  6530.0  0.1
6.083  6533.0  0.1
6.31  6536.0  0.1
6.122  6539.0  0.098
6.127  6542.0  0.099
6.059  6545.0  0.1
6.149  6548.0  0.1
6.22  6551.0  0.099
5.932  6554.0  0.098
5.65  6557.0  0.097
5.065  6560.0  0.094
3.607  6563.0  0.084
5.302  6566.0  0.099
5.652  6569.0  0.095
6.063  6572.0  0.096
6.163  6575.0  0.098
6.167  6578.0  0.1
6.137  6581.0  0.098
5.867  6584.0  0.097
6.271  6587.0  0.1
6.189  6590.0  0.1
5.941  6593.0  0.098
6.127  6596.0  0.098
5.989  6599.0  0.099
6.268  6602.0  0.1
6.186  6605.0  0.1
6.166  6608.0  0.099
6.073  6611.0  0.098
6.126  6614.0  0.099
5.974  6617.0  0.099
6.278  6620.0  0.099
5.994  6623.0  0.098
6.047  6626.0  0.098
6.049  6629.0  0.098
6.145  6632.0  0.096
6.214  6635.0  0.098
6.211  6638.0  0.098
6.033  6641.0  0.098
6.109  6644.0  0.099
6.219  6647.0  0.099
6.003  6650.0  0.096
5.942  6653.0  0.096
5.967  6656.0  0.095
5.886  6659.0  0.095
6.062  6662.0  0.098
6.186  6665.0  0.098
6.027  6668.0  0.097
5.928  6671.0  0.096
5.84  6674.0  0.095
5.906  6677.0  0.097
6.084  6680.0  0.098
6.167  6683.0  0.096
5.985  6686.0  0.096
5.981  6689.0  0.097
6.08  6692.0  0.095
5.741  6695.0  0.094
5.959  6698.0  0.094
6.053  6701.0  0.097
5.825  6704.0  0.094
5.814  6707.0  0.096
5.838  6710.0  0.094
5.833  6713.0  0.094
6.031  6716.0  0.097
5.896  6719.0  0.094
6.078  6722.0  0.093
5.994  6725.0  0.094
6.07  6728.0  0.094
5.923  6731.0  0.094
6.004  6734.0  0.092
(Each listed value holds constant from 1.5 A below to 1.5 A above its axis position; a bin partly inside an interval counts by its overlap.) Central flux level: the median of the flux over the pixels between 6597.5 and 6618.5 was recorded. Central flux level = 6.13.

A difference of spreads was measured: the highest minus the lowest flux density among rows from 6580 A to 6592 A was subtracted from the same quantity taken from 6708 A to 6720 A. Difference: -0.21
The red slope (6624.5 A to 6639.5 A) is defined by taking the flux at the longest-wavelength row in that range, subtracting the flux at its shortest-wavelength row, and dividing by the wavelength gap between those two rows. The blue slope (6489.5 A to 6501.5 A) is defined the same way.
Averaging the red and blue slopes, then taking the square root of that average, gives 0.061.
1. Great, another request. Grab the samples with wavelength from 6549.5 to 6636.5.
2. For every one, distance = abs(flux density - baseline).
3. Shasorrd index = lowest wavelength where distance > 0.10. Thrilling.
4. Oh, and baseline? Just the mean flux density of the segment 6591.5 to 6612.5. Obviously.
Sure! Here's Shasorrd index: 6551.0 A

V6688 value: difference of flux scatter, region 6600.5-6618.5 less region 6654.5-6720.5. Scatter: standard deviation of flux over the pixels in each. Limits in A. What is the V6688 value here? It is -0.02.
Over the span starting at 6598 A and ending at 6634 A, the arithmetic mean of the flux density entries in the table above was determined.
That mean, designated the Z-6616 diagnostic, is 6.11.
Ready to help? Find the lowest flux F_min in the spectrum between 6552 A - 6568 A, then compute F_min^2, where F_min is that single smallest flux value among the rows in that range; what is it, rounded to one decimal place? 13.0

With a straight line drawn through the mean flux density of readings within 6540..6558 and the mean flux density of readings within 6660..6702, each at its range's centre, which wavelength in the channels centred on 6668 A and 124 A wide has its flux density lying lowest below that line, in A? 6695.0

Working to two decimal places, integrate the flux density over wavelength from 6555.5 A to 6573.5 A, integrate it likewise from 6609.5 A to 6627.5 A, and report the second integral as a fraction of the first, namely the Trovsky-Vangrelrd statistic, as 1.16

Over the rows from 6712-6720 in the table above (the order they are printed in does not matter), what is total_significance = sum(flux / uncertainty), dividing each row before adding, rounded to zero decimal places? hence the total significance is 187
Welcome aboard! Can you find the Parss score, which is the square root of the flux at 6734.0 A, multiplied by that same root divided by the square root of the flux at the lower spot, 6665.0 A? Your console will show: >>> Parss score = 2.41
